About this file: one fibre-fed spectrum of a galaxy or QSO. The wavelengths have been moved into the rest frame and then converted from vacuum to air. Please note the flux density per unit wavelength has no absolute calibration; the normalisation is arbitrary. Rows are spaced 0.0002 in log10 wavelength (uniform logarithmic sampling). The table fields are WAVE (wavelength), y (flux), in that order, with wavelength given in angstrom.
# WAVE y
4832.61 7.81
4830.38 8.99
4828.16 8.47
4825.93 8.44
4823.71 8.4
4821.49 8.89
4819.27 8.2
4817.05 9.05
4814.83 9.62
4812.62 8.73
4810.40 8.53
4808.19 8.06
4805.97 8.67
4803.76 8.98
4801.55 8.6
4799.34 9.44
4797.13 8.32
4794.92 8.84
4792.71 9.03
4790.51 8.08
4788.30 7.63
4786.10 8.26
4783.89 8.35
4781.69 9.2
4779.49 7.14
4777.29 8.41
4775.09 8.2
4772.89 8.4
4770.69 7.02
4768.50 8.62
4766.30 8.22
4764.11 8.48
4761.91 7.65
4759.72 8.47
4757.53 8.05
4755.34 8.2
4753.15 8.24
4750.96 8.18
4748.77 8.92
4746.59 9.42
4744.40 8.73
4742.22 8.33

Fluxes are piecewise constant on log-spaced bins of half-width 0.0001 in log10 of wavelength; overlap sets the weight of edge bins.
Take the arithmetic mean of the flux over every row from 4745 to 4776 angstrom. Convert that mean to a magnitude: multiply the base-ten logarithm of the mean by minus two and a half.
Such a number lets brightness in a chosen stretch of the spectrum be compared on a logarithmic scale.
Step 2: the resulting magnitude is -2.30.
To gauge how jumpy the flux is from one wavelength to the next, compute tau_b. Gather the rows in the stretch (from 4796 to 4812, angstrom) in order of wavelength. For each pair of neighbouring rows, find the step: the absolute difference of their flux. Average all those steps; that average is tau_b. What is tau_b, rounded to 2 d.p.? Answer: 0.62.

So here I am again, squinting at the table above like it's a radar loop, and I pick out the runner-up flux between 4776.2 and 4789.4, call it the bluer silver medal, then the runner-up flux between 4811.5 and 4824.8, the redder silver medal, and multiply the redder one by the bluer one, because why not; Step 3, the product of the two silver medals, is 76.1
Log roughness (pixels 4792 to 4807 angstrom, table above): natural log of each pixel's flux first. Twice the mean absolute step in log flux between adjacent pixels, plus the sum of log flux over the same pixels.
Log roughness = 15.4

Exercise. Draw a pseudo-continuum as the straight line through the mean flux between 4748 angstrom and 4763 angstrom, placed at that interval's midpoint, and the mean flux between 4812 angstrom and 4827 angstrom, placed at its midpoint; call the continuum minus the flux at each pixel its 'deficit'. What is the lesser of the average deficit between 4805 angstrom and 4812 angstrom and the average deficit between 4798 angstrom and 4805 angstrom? -0.4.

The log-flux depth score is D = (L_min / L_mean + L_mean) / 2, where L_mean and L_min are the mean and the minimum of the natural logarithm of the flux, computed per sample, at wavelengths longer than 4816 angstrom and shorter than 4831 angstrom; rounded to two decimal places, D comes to 1.57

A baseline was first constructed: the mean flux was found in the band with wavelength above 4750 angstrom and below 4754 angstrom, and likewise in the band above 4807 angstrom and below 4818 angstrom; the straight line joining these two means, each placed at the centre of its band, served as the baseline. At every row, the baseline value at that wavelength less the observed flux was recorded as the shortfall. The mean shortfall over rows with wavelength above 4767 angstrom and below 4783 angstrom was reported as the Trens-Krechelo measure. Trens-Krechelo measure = 0.3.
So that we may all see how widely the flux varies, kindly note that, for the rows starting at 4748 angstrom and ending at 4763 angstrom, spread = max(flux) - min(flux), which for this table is 1.27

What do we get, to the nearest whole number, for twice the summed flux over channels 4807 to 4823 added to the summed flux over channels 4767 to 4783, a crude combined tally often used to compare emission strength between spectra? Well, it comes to 179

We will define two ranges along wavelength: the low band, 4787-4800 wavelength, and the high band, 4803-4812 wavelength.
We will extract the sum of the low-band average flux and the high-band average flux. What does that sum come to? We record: 17.1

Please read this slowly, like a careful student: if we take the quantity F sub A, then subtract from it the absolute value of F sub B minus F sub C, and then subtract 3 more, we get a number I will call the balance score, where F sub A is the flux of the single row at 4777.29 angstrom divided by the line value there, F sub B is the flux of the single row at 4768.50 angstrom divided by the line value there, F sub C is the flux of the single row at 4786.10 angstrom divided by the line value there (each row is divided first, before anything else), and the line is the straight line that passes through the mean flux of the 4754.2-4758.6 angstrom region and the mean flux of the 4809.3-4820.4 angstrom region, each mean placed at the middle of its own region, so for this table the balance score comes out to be -2.06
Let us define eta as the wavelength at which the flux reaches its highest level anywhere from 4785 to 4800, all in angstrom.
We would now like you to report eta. 4799.34 angstrom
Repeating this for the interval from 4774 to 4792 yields 4781.69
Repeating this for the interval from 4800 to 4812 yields 4803.76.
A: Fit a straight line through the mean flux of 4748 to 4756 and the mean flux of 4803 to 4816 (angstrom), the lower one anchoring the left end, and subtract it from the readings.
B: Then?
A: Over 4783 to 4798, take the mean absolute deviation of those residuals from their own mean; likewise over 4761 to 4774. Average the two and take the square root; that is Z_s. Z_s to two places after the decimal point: 0.64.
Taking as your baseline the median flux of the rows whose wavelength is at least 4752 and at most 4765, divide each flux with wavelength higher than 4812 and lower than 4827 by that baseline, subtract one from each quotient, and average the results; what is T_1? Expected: 0.066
